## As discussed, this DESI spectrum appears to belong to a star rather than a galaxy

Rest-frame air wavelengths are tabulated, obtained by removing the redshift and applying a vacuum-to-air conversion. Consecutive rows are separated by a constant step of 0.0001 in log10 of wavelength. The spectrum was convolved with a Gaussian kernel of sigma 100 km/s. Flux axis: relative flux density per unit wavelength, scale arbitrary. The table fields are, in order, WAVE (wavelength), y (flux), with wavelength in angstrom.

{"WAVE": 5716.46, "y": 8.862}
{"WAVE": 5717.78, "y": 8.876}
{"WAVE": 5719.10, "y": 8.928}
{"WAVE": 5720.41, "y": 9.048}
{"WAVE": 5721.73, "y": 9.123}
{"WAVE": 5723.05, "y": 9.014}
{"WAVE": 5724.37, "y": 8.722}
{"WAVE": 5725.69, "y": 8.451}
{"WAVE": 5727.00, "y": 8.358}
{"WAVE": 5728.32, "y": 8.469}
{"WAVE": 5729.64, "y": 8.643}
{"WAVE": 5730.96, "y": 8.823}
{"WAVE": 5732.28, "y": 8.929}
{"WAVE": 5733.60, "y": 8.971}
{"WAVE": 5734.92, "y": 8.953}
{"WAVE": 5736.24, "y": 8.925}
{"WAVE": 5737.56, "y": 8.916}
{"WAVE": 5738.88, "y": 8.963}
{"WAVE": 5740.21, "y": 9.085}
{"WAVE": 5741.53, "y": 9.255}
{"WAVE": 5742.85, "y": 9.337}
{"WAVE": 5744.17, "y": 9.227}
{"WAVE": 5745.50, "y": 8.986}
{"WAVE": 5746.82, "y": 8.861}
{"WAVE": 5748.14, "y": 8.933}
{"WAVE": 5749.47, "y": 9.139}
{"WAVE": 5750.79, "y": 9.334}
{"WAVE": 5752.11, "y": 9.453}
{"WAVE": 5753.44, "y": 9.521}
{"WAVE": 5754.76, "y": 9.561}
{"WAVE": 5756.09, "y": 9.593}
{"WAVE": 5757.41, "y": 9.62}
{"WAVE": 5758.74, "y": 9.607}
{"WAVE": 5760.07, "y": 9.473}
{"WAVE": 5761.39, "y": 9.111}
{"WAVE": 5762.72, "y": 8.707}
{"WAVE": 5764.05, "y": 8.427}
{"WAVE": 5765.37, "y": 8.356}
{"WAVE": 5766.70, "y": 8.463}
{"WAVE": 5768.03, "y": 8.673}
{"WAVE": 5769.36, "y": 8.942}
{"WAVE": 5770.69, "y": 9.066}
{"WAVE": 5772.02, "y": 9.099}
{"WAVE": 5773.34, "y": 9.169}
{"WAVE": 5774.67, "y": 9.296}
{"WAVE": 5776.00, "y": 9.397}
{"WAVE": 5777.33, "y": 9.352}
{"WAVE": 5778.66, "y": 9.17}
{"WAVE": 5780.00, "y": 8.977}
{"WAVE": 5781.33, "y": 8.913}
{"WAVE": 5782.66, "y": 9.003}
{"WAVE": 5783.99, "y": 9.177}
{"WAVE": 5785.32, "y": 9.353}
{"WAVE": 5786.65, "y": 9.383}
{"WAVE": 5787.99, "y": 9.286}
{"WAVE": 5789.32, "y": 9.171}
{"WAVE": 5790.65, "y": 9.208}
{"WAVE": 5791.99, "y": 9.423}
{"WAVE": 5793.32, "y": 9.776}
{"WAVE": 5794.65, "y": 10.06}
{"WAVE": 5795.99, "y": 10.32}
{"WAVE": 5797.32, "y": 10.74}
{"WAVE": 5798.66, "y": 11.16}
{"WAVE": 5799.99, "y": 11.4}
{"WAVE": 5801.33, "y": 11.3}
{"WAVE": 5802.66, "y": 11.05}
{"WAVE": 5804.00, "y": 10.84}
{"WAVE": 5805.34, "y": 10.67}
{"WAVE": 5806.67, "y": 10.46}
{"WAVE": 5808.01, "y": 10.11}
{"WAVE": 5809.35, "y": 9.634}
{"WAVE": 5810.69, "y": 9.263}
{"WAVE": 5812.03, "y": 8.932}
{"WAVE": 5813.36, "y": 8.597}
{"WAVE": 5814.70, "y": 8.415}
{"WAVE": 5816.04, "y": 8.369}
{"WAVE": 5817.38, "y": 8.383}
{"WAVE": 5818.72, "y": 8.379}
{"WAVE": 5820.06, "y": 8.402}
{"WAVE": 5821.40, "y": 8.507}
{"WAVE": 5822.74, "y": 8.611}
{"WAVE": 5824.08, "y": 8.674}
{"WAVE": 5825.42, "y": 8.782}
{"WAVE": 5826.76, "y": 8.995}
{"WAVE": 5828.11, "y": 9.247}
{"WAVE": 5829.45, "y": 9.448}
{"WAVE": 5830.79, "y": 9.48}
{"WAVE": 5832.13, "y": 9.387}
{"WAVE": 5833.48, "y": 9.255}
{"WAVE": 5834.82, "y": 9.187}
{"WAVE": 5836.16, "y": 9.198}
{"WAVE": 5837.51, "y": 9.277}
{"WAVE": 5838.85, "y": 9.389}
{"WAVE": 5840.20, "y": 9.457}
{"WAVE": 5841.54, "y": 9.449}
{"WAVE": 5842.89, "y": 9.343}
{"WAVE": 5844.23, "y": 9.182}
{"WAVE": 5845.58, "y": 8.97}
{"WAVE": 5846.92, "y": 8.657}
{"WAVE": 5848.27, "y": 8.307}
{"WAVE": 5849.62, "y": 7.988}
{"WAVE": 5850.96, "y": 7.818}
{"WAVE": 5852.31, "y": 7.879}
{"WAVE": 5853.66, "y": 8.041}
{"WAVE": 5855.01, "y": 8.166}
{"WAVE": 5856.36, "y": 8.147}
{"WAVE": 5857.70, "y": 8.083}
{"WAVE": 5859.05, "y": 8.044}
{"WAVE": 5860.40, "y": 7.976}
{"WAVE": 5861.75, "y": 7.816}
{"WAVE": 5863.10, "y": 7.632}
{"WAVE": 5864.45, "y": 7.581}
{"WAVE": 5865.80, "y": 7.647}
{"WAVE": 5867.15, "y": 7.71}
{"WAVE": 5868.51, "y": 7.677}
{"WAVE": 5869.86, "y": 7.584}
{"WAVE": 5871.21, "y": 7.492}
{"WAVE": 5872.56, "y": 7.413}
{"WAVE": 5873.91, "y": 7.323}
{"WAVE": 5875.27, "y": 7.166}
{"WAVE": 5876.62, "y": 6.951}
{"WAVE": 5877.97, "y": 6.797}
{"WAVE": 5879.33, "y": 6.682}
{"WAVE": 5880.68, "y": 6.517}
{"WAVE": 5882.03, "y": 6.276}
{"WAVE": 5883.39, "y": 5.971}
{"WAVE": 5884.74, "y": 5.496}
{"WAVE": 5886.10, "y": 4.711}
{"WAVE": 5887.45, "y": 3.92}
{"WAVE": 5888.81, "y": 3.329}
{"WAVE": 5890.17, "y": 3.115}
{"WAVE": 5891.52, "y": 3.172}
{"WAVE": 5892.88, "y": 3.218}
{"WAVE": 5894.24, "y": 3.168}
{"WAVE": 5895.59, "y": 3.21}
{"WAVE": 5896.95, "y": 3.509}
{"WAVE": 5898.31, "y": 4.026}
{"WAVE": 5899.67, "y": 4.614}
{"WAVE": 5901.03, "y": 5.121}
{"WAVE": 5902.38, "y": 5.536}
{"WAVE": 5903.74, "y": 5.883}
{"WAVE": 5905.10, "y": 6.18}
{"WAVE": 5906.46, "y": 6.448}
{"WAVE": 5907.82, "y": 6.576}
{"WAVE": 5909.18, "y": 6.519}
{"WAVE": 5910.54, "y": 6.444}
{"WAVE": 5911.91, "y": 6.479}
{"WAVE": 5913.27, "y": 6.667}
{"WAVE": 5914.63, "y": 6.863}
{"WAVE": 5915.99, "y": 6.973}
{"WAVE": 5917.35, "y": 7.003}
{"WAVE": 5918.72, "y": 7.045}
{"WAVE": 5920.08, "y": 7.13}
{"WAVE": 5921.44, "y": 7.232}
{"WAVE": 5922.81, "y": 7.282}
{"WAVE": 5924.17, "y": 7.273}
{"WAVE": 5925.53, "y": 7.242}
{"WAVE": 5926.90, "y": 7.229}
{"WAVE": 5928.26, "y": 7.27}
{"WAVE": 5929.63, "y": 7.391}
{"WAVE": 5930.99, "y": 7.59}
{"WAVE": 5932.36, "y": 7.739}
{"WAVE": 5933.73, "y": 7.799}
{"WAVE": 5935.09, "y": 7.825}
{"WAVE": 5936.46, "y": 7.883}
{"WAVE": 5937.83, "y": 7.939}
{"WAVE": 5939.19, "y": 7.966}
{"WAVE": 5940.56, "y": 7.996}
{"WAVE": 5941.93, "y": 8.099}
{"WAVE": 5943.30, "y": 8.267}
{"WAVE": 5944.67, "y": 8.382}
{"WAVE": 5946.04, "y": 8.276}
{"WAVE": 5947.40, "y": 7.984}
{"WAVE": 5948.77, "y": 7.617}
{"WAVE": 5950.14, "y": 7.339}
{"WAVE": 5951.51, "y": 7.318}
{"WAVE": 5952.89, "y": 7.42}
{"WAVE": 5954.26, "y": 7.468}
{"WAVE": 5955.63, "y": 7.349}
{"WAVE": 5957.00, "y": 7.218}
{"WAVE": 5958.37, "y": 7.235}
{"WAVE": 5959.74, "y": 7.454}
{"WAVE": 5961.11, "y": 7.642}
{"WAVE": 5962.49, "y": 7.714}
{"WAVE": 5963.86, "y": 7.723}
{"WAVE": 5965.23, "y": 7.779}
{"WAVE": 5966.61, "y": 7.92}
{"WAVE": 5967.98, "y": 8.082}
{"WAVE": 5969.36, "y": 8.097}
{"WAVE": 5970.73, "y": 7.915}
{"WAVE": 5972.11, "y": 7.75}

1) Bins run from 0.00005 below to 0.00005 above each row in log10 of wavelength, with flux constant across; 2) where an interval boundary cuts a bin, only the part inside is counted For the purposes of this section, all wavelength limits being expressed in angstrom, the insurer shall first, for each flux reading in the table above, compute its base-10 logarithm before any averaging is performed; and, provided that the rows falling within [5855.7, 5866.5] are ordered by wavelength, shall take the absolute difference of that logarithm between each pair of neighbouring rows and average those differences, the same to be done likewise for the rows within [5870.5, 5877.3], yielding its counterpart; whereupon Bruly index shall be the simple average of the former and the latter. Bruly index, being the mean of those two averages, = 0.0066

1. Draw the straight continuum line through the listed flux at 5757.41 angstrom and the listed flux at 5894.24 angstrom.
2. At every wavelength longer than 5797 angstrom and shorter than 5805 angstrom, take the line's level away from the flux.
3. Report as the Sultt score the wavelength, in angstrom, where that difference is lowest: 5797.32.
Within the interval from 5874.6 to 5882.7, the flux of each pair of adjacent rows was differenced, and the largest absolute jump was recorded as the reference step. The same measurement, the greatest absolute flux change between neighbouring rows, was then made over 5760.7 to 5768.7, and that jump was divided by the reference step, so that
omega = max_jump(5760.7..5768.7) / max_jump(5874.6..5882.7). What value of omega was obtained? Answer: 1.7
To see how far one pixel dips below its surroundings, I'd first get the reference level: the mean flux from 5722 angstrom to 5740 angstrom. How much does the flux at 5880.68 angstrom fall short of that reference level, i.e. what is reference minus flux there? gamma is 2.3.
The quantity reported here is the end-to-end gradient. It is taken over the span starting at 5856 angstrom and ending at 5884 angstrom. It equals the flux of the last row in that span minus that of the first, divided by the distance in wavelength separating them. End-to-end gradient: -0.081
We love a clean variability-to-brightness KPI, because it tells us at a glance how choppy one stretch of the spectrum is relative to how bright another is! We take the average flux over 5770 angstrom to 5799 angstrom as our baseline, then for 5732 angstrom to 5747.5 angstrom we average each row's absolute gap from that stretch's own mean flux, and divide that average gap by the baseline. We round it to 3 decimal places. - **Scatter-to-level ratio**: 0.014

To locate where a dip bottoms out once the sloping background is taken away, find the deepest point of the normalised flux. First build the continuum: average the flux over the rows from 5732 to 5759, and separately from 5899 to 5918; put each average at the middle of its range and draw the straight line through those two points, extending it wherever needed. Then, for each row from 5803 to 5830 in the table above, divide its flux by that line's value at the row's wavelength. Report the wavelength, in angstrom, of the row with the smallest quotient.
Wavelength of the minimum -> 5816.04 angstrom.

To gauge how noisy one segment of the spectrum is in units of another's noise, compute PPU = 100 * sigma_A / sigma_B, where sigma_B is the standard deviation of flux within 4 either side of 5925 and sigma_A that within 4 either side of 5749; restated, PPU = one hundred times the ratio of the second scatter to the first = 1022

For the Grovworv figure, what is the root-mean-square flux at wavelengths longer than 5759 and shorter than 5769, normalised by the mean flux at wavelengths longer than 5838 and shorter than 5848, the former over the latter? 0.95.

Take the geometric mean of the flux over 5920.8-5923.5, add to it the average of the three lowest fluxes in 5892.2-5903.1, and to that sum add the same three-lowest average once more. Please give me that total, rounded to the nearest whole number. 14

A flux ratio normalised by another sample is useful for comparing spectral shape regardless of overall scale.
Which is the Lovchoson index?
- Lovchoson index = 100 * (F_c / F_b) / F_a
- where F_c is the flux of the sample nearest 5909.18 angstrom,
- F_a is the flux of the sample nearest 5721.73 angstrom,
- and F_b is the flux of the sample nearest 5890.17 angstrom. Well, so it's 23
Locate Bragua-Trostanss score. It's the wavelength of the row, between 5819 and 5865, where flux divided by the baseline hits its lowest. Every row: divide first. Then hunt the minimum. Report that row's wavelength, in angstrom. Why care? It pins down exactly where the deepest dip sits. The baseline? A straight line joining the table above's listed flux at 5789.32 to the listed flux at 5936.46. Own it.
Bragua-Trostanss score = 5864.45 angstrom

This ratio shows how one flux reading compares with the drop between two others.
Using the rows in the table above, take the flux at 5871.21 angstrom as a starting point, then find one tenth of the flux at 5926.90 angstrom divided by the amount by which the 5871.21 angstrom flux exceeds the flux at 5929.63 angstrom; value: 7.2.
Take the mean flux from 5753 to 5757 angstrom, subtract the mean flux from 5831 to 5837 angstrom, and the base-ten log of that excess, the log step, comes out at -0.5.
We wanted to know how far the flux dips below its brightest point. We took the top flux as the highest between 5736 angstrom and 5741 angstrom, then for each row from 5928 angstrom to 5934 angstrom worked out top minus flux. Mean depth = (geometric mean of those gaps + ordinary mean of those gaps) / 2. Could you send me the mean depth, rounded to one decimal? 1.5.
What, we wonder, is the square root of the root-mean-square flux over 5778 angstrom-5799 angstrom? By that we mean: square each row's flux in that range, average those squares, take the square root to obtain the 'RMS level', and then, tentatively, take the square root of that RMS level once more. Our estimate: 3.10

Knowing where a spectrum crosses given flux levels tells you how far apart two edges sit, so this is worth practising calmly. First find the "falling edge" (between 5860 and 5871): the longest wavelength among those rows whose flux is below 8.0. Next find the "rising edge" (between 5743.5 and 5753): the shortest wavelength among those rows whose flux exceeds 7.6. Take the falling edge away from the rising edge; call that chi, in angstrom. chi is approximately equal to -125.7 angstrom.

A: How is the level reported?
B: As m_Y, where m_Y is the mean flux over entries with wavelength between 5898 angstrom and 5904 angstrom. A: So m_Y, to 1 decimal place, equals 5.0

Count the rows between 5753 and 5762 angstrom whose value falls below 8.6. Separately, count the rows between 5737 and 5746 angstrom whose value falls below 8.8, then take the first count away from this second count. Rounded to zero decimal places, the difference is 0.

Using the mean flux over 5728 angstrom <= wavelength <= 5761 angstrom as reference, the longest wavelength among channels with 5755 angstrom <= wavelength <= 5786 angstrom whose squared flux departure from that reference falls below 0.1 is 5785.32 angstrom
